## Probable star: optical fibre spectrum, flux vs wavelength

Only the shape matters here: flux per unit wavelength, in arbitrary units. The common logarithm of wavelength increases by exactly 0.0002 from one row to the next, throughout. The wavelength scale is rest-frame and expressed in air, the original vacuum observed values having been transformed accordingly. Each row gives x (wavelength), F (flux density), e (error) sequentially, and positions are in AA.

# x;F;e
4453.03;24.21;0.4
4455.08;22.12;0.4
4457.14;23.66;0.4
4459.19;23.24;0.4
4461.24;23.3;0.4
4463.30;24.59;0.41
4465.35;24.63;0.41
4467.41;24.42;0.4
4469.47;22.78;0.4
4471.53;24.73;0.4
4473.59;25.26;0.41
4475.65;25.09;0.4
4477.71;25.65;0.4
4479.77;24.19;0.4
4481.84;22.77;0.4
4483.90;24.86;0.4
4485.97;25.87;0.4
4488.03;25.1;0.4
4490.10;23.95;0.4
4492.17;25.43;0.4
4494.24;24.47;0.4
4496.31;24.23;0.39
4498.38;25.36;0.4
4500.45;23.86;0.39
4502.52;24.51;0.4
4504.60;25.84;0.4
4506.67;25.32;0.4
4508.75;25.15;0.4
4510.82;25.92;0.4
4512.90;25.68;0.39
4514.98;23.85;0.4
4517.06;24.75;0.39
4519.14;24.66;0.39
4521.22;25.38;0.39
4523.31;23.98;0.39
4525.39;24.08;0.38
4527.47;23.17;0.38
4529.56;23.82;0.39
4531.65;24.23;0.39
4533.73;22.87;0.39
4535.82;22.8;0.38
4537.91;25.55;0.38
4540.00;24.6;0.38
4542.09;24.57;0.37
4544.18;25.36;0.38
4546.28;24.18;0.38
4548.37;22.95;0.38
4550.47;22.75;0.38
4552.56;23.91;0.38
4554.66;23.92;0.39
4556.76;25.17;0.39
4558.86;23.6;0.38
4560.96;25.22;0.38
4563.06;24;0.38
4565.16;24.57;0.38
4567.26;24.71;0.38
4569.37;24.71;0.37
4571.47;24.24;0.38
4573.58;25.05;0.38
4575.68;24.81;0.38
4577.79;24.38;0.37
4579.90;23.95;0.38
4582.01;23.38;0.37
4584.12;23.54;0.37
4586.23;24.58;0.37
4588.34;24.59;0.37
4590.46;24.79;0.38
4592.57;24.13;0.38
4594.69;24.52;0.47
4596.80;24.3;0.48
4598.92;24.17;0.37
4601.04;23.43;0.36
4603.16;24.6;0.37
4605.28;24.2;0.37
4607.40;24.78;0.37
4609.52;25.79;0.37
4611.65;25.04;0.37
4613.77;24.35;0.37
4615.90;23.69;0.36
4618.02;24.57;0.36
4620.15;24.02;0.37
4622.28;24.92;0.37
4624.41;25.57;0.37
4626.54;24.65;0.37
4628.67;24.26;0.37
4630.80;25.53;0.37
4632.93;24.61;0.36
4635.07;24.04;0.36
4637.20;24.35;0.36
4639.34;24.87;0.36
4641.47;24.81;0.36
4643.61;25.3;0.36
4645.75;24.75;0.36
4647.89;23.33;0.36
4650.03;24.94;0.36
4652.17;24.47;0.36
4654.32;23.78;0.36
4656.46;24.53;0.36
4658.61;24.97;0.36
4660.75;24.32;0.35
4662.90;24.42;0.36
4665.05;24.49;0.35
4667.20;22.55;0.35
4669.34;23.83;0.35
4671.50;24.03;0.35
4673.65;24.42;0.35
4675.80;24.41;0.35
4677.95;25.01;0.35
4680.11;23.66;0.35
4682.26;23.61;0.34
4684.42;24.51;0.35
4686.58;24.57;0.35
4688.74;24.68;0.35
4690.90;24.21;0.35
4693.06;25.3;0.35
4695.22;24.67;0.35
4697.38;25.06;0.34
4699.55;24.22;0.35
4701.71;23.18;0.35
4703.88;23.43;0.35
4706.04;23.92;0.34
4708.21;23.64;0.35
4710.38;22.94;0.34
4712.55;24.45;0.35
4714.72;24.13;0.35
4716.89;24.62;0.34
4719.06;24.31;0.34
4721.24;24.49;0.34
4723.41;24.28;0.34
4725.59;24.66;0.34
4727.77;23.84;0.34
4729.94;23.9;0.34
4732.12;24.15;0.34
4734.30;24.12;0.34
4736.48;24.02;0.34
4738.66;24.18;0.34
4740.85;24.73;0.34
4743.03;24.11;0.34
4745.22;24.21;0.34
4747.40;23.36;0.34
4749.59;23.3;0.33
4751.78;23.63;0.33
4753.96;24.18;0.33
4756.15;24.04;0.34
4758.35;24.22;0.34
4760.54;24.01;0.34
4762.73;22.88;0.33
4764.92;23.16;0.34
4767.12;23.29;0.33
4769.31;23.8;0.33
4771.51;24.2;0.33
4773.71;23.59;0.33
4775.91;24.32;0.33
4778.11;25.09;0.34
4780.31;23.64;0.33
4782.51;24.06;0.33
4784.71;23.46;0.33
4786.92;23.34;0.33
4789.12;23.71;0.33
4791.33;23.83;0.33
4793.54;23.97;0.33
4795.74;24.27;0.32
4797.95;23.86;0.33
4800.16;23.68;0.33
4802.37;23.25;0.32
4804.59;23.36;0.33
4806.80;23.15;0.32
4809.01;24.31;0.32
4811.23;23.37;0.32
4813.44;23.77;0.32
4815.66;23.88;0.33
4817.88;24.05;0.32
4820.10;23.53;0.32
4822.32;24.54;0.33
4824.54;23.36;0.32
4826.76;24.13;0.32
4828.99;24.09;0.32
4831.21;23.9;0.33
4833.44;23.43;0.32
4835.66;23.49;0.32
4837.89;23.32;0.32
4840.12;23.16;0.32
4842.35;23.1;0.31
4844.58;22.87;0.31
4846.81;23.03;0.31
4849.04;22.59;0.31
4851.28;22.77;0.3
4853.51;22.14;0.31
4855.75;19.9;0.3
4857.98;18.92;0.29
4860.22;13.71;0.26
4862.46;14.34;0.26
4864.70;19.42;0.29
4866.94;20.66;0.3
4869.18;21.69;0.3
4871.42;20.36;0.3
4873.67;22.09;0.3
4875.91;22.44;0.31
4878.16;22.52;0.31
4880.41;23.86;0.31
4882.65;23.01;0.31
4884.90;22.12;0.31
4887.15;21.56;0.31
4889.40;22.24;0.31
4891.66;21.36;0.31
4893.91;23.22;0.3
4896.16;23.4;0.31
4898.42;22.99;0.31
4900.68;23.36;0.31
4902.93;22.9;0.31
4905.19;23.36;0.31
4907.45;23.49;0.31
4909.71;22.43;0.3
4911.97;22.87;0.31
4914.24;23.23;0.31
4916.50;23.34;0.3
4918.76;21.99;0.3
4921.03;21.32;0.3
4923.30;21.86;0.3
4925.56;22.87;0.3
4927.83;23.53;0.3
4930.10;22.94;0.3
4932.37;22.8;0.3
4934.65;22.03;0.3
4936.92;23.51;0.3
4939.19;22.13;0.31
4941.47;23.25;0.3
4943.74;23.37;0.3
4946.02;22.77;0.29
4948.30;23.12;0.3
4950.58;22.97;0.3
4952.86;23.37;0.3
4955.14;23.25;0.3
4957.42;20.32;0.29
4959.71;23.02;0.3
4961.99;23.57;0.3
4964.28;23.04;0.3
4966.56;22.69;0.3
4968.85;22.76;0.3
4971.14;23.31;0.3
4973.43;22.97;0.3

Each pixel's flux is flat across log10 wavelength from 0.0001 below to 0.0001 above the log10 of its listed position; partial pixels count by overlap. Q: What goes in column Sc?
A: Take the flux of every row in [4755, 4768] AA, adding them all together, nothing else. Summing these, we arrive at 142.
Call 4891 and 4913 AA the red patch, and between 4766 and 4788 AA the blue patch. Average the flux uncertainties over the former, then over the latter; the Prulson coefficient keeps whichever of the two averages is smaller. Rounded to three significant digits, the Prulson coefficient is 0.308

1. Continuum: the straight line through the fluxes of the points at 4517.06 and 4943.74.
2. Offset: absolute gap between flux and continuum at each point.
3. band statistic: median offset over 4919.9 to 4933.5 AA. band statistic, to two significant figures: 0.58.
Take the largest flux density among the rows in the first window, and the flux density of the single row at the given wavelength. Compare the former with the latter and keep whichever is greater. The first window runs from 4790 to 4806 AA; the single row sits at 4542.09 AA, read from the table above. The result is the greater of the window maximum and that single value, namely 24.6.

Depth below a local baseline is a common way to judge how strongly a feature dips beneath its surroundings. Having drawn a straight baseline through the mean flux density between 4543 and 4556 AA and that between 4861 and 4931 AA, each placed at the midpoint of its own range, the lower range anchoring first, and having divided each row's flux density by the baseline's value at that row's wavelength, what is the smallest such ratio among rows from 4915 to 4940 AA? 0.97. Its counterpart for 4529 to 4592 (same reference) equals 0.95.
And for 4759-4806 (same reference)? 1.00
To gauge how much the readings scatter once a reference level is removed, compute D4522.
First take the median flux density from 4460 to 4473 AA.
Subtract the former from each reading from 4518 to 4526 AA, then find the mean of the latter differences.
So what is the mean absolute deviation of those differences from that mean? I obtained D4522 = 0.5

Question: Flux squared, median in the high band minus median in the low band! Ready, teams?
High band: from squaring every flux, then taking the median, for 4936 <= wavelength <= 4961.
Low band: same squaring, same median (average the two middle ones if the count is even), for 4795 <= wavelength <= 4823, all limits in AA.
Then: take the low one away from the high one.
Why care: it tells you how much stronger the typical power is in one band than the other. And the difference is -30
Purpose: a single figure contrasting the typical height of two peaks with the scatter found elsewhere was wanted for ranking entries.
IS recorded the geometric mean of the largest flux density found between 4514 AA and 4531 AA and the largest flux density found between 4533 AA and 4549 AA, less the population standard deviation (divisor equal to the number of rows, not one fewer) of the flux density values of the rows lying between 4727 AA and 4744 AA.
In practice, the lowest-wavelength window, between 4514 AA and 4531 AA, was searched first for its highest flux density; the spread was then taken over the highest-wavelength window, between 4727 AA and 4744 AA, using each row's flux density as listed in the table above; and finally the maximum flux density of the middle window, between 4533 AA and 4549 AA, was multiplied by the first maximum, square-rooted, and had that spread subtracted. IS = 25.2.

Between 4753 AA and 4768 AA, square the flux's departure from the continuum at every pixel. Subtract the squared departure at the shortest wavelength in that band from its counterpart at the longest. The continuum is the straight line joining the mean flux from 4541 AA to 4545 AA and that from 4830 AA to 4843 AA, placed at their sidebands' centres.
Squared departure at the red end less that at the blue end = 0.1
